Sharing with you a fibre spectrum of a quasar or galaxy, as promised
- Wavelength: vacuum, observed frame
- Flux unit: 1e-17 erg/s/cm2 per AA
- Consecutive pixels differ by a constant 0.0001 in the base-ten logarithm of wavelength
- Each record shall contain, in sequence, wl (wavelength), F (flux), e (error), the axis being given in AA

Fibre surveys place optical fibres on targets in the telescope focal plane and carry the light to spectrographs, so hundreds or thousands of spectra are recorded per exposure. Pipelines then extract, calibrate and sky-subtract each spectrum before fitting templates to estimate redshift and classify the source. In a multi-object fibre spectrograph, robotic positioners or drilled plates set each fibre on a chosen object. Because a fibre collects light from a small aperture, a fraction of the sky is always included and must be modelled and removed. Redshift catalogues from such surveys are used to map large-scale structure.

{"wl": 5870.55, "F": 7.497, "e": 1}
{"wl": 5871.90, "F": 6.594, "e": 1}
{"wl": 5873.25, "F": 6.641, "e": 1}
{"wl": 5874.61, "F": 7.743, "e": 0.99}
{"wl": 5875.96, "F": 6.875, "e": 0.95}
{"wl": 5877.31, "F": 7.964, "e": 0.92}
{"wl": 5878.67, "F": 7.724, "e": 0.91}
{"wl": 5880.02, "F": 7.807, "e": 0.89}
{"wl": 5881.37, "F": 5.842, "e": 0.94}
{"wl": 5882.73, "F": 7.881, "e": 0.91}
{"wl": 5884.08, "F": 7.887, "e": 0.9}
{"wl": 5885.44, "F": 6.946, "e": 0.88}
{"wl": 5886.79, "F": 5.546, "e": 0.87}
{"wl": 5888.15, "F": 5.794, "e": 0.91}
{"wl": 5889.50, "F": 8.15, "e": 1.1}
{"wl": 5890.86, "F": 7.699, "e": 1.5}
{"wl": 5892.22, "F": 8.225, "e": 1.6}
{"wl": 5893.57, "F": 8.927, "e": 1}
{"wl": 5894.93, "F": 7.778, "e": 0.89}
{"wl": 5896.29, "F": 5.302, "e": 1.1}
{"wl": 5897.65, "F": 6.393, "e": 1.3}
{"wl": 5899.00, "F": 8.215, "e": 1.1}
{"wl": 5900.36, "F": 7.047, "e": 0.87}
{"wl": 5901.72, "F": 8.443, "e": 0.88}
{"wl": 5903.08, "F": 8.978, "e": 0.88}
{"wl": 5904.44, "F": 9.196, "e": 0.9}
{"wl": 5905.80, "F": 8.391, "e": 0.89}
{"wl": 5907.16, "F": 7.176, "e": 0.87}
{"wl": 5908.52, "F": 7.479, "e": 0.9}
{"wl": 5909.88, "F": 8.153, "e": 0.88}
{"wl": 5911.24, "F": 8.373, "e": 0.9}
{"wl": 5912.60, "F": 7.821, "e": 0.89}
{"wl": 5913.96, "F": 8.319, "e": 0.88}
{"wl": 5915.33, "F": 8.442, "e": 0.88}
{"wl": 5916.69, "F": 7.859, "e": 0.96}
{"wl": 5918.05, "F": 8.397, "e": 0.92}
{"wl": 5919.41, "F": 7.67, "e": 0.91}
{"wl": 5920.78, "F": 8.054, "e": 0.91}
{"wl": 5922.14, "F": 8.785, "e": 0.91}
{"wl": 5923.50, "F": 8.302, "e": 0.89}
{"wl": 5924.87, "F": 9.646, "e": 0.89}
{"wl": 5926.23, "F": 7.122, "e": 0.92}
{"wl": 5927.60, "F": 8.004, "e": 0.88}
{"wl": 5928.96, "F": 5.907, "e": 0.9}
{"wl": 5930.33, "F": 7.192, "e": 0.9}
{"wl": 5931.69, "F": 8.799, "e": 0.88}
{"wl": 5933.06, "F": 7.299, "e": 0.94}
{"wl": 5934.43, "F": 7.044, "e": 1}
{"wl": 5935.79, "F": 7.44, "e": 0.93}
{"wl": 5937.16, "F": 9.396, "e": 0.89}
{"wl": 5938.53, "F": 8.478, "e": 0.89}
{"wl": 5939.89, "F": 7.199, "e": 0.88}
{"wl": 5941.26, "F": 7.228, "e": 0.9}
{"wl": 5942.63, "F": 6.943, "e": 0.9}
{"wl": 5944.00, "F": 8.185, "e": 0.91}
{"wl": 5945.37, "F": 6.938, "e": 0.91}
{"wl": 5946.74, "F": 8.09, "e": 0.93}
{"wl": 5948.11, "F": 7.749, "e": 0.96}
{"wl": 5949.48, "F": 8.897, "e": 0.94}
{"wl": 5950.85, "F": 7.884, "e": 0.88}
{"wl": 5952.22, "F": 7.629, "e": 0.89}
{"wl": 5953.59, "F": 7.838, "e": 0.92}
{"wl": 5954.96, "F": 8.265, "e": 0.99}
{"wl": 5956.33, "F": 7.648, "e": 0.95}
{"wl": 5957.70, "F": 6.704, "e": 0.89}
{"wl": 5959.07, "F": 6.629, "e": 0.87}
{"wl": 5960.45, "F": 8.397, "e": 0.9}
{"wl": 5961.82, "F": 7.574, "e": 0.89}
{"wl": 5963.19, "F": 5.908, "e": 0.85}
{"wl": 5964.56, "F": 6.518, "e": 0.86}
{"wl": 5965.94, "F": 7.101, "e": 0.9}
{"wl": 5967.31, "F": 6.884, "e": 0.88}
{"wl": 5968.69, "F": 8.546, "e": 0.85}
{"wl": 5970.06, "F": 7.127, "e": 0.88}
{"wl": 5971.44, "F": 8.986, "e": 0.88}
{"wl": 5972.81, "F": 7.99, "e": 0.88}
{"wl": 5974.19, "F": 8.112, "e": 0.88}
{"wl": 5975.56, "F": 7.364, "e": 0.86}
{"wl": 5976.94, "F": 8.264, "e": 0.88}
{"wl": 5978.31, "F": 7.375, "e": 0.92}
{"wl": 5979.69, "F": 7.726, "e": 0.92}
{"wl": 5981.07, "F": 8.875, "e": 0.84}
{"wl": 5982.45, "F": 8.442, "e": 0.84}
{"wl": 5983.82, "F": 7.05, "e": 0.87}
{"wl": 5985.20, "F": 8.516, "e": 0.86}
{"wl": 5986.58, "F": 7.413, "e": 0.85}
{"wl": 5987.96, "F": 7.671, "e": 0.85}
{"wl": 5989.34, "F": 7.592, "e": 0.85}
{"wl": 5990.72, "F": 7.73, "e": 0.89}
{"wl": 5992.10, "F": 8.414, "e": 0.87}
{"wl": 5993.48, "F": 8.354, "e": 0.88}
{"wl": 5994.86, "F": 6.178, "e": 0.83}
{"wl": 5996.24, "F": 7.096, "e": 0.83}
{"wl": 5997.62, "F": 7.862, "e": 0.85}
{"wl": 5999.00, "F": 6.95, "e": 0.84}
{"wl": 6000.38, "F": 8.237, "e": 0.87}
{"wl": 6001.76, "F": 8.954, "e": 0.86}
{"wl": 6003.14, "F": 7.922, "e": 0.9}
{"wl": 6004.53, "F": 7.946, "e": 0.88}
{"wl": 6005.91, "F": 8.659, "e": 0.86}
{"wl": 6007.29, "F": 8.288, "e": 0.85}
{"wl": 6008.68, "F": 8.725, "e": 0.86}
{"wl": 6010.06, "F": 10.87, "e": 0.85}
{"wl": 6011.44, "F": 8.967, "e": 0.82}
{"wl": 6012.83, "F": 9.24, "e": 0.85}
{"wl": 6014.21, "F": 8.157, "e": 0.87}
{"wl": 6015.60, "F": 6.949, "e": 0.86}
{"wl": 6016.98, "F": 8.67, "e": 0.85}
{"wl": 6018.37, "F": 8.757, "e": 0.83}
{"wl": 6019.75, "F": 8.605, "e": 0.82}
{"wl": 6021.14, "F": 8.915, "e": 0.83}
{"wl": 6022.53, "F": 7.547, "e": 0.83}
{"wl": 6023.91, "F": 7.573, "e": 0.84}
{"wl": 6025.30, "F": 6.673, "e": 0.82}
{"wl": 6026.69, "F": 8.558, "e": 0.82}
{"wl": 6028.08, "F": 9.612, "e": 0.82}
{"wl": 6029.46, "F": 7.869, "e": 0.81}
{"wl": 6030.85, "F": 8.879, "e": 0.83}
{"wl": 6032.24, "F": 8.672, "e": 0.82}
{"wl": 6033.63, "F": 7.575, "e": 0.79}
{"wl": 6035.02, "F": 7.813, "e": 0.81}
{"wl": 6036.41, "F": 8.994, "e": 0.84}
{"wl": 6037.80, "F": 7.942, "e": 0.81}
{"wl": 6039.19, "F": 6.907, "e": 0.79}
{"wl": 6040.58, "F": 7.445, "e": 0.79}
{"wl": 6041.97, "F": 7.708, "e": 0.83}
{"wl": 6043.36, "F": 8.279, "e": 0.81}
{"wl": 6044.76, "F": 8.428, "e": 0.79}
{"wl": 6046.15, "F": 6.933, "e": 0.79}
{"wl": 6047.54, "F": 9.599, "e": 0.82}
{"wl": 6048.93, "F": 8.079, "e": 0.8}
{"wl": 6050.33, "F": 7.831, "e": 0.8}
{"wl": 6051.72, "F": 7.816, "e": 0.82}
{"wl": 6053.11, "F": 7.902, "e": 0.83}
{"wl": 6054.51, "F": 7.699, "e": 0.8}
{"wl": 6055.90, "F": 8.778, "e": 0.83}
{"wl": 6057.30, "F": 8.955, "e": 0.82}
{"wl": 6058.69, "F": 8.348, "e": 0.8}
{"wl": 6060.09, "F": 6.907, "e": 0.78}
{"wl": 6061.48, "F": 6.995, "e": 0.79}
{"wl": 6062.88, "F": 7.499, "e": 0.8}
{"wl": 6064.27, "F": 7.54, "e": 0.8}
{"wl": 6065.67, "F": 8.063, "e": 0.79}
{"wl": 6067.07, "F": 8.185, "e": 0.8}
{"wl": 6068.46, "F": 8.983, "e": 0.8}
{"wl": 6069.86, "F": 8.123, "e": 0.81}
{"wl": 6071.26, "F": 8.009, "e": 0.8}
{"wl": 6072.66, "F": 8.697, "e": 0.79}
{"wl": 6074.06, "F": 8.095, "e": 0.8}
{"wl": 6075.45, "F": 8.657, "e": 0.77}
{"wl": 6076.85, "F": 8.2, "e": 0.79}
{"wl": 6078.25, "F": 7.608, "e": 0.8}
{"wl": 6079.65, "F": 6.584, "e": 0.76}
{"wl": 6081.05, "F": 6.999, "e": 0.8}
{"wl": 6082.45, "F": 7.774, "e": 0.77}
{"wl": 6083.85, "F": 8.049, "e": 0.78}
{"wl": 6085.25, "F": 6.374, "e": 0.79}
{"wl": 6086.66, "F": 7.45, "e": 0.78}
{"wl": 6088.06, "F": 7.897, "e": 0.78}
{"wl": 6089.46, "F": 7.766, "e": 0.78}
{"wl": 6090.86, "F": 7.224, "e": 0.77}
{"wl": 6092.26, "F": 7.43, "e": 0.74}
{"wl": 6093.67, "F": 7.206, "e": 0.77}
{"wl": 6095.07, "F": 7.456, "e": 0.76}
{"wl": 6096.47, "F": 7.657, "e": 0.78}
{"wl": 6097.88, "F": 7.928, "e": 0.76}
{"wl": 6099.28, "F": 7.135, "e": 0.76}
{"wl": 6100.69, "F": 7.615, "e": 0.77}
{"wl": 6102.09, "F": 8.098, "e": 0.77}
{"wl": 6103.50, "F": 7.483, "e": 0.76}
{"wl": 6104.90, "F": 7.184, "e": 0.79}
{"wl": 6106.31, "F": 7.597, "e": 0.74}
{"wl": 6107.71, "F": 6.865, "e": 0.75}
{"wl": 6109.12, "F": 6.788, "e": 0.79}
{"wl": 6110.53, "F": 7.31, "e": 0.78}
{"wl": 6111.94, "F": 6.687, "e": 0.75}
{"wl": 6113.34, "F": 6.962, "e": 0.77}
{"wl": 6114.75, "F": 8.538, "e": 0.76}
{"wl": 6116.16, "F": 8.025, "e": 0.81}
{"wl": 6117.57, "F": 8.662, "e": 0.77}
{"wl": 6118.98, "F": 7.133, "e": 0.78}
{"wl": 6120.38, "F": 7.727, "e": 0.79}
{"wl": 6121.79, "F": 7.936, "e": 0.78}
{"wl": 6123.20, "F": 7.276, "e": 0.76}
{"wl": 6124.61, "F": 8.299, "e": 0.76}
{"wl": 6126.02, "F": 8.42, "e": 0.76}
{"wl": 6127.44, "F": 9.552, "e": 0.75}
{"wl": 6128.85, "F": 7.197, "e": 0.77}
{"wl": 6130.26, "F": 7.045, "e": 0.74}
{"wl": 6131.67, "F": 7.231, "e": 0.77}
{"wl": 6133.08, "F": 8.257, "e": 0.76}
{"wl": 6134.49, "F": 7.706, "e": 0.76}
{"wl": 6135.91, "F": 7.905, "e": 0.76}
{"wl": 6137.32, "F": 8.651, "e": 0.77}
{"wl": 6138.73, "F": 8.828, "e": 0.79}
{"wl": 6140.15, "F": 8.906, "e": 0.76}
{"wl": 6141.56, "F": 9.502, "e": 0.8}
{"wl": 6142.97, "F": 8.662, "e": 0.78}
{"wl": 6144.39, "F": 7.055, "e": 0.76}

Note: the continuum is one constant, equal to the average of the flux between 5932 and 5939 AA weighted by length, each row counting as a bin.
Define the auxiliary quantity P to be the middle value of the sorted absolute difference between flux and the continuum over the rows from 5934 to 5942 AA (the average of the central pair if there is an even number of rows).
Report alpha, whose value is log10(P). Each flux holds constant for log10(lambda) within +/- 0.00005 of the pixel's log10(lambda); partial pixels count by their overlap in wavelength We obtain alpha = -0.13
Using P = 0.74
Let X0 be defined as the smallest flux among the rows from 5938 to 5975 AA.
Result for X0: 5.908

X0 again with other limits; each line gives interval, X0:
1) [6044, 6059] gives 6.933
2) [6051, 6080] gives 6.584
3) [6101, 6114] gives 6.687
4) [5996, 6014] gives 6.95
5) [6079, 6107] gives 6.374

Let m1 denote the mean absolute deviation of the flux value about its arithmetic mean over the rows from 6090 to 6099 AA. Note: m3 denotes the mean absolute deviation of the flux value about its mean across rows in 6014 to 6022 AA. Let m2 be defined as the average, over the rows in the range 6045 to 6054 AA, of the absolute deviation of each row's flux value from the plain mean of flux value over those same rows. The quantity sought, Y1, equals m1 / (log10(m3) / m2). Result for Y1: -0.4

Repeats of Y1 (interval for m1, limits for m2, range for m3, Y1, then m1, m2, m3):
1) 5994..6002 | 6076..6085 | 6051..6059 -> -1.1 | 0.8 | 0.50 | 0.4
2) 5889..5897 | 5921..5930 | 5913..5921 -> -1.3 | 0.8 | 0.96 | 0.3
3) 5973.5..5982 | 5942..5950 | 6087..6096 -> -0.4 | 0.5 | 0.59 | 0.2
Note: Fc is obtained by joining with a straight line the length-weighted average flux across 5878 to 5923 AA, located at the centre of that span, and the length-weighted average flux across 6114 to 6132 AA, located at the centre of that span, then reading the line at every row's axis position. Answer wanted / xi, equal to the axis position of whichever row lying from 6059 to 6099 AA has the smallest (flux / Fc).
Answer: 6085.25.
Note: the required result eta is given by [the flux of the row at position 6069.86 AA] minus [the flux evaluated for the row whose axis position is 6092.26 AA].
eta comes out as 0.7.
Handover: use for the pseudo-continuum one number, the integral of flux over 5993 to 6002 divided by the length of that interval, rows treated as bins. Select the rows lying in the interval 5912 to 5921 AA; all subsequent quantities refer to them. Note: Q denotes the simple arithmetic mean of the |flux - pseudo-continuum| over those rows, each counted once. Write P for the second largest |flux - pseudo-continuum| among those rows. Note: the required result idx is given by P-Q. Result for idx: 0.32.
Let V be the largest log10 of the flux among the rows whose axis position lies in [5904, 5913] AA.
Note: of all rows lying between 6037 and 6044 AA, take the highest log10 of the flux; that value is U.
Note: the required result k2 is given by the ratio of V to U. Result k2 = 1.050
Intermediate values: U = 0.92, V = 0.96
